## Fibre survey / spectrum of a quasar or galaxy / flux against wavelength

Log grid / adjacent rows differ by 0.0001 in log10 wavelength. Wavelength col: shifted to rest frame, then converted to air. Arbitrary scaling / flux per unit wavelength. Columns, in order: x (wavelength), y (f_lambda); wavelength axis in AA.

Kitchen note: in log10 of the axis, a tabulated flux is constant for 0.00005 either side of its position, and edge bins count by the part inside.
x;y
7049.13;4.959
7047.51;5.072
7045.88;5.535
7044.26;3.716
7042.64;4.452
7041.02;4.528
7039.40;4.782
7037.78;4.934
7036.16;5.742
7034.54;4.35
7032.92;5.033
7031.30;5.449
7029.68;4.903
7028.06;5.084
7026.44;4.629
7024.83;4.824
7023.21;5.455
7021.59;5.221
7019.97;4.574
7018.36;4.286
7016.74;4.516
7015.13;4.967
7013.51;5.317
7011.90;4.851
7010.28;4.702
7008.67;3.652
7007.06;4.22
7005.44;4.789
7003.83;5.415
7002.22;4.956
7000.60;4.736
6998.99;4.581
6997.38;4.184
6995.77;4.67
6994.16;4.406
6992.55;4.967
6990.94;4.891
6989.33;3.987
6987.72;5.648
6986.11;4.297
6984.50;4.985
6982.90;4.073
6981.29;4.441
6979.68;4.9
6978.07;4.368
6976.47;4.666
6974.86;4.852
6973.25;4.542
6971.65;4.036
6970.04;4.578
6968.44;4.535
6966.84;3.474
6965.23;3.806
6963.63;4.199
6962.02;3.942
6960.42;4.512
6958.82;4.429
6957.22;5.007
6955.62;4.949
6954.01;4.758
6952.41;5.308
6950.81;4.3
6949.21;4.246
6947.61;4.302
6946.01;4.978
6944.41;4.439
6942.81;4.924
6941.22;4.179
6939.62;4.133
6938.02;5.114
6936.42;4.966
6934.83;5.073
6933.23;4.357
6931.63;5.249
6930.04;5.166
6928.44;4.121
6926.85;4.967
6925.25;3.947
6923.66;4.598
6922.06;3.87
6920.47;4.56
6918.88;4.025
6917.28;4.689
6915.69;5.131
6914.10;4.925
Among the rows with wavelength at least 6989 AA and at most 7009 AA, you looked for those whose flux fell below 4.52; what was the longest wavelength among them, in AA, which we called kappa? 7008.67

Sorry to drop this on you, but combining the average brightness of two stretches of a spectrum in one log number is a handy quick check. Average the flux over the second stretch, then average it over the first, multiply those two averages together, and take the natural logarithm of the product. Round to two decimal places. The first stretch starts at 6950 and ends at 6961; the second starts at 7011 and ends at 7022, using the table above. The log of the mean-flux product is 3.13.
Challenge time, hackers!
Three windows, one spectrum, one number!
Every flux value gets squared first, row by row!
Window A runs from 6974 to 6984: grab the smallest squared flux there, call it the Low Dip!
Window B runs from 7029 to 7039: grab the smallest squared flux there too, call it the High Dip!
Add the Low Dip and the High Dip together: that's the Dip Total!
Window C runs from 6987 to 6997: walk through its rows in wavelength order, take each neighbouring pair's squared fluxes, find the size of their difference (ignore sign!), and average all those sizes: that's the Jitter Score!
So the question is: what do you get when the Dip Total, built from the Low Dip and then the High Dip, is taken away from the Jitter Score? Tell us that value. -29.0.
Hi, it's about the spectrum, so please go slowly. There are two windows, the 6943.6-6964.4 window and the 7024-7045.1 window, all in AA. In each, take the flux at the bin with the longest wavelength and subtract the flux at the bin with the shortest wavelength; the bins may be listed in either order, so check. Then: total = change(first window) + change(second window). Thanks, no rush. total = -1.3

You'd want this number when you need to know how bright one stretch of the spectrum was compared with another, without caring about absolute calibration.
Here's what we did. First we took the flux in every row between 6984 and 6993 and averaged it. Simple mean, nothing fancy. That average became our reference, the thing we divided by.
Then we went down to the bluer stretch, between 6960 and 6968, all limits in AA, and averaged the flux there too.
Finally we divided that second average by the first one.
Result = 0.83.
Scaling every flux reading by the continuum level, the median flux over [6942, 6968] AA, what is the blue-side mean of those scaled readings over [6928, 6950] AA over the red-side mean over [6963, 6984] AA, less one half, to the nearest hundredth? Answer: 0.57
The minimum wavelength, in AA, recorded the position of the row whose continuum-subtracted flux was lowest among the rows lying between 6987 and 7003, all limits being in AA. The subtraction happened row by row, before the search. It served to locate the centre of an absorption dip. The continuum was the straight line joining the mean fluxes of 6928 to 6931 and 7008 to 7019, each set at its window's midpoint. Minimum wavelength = 6989.33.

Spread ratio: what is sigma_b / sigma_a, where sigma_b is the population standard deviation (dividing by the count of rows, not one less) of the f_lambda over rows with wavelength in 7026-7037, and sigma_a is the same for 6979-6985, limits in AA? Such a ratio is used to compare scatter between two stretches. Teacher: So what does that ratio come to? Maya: 1.18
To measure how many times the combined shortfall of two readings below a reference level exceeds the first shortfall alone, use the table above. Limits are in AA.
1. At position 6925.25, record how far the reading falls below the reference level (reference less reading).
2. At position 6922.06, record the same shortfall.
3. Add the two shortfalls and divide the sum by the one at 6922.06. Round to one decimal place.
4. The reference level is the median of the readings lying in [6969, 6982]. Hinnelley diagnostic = 1.9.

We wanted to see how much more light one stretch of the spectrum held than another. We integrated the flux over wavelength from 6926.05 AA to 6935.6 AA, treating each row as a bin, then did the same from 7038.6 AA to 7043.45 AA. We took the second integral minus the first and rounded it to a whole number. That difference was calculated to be -24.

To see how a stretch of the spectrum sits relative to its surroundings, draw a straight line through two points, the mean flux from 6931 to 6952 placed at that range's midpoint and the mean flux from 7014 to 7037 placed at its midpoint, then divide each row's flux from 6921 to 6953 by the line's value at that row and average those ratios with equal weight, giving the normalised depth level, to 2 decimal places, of 1.00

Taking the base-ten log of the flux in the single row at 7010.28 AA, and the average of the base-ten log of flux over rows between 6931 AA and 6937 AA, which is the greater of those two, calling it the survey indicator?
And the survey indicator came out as 0.69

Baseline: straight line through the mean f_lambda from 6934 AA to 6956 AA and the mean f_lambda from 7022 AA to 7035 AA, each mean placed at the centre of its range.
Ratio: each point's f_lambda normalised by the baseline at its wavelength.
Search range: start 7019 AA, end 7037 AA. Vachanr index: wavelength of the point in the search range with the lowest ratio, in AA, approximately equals 7034.54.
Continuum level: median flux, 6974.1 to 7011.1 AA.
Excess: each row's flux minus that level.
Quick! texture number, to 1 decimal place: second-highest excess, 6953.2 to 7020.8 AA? 0.7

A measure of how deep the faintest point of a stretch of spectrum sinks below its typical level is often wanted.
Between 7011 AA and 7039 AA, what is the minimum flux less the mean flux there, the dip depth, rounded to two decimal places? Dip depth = -0.66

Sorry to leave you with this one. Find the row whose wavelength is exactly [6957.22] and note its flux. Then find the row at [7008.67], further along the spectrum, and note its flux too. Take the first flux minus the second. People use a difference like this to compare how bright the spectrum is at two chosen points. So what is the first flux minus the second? 1.4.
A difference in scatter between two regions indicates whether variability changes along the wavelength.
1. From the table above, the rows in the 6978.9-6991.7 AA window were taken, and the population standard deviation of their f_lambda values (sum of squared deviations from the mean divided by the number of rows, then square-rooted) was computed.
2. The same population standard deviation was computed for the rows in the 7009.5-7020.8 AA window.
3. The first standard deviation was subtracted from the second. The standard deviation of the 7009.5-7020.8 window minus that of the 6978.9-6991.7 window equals -0.21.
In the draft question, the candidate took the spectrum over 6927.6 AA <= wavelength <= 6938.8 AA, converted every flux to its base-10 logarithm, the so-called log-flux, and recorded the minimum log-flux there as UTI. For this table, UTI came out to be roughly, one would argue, 0.62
